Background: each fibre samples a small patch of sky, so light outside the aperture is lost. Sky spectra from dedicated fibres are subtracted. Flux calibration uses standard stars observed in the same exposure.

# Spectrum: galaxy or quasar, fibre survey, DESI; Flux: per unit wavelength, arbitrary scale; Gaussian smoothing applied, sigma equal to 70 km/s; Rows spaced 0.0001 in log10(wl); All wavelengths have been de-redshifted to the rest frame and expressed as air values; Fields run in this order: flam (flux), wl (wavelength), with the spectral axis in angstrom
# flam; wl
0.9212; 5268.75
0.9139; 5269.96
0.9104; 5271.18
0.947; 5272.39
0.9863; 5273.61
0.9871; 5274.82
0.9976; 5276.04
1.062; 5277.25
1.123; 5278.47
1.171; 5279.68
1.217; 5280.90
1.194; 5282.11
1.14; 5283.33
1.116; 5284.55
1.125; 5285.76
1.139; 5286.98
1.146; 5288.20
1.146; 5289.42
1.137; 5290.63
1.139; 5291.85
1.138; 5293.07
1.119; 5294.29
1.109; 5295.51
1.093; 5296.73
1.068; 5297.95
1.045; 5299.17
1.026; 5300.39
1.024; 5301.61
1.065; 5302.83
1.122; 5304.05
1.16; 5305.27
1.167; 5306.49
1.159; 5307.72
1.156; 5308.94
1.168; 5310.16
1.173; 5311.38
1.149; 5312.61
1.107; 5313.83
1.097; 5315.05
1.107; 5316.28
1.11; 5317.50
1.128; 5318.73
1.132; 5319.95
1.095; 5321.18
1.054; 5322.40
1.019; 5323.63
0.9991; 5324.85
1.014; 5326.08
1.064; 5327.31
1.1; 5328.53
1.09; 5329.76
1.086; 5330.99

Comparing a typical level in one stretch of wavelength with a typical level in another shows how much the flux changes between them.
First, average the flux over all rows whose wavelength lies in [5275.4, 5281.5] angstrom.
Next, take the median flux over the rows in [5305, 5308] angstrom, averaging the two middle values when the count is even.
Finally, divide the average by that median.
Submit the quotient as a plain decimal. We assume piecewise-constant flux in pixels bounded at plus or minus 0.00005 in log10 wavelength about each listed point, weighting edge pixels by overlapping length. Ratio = 0.96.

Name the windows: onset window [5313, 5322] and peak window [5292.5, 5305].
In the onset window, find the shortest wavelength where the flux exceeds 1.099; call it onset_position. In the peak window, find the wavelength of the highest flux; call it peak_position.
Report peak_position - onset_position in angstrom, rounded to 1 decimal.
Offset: -20.8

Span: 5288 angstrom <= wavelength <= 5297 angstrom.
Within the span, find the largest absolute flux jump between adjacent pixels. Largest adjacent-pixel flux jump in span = 0.019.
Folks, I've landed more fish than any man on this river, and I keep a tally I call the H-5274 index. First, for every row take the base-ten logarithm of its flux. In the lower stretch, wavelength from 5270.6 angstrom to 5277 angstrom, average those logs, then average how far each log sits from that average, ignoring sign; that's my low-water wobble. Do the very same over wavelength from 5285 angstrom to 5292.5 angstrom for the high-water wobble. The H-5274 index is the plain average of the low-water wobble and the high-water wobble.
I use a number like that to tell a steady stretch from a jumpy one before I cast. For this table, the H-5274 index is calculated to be 0.0077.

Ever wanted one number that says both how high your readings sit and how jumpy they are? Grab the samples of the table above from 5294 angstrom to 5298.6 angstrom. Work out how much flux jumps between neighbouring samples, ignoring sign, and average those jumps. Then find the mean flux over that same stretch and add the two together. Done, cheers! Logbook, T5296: 1.11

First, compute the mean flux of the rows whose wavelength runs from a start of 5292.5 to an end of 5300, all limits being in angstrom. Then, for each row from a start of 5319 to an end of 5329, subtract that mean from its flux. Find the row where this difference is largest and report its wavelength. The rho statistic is 5319.95 angstrom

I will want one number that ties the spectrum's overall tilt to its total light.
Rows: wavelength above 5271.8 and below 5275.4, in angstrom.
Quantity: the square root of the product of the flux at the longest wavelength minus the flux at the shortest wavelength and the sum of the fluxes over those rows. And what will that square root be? 0.342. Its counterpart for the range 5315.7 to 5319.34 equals 0.265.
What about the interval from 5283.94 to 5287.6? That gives 0.279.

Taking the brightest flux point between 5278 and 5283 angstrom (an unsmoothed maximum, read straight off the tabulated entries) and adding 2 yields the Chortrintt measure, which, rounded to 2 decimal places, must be 3.22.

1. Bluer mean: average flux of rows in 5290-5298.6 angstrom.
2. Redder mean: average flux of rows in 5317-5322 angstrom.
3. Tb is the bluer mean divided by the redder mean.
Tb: 1.00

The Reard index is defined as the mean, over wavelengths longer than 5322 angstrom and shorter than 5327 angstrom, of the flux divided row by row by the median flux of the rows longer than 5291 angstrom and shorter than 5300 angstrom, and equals 0.92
